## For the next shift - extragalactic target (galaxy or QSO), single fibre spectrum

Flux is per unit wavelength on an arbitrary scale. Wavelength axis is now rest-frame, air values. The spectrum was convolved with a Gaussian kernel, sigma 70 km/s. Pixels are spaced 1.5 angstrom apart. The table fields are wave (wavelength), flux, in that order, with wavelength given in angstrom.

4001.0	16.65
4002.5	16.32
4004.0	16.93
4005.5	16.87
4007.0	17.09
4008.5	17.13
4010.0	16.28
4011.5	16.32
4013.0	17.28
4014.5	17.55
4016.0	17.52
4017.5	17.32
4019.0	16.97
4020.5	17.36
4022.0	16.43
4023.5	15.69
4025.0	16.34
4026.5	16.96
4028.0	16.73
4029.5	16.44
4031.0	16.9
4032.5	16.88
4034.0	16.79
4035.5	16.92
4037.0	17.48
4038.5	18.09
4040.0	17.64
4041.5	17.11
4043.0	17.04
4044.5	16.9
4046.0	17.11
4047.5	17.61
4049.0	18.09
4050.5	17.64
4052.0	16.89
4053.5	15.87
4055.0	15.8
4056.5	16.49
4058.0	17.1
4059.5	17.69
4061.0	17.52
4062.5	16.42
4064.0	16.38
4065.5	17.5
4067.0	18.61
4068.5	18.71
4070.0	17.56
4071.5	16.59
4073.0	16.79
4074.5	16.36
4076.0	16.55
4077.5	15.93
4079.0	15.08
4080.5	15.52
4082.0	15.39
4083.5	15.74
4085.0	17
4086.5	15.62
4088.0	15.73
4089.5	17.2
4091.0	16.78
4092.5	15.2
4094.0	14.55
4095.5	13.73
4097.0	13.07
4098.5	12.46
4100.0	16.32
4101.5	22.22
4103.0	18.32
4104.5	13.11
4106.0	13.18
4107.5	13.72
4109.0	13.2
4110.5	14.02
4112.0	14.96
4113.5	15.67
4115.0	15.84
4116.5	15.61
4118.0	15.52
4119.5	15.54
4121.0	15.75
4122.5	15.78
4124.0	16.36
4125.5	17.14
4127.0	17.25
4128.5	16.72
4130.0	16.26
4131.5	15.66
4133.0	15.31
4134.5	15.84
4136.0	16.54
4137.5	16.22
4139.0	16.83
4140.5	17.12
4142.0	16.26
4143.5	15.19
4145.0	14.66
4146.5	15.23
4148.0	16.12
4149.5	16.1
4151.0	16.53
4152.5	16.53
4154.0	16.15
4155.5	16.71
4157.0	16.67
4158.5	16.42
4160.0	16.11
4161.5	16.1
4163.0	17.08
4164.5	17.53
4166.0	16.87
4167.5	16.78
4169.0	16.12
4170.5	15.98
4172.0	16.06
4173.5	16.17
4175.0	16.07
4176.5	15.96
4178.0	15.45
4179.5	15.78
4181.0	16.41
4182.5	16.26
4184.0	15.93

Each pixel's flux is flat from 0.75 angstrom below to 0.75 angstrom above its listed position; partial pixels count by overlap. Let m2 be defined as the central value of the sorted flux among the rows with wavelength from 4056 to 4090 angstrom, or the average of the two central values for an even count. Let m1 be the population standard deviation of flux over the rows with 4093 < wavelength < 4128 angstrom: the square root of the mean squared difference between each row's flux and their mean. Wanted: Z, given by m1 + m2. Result 18.6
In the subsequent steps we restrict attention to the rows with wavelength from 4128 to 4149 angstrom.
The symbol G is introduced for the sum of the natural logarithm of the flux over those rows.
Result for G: 38.8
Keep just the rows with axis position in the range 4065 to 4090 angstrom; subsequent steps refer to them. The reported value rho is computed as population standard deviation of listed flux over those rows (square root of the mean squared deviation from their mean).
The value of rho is 1.0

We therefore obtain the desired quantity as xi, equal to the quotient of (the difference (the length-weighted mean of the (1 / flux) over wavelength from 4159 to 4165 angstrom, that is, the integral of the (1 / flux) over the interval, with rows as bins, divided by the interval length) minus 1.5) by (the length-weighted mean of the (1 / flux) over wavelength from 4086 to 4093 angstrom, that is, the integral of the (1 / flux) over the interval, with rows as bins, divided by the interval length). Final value -23.2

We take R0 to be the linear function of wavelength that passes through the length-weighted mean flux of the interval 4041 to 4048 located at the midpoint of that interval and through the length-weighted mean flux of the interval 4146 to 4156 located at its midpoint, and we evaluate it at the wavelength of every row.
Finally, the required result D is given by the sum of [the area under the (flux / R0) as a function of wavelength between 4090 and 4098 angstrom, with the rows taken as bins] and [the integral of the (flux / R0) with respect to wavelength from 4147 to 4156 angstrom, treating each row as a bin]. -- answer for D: 16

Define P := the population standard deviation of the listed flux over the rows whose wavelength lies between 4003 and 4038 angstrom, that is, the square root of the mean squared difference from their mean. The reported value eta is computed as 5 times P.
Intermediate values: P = 0.45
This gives 2.3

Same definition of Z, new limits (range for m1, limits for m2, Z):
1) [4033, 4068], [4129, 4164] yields 16.9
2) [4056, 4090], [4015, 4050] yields 17.9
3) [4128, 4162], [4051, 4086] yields 17.1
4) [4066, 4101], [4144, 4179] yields 17.6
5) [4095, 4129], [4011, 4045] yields 19.1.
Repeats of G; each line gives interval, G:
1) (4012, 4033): 39.6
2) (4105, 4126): 38.0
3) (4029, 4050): 39.8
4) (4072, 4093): 38.9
